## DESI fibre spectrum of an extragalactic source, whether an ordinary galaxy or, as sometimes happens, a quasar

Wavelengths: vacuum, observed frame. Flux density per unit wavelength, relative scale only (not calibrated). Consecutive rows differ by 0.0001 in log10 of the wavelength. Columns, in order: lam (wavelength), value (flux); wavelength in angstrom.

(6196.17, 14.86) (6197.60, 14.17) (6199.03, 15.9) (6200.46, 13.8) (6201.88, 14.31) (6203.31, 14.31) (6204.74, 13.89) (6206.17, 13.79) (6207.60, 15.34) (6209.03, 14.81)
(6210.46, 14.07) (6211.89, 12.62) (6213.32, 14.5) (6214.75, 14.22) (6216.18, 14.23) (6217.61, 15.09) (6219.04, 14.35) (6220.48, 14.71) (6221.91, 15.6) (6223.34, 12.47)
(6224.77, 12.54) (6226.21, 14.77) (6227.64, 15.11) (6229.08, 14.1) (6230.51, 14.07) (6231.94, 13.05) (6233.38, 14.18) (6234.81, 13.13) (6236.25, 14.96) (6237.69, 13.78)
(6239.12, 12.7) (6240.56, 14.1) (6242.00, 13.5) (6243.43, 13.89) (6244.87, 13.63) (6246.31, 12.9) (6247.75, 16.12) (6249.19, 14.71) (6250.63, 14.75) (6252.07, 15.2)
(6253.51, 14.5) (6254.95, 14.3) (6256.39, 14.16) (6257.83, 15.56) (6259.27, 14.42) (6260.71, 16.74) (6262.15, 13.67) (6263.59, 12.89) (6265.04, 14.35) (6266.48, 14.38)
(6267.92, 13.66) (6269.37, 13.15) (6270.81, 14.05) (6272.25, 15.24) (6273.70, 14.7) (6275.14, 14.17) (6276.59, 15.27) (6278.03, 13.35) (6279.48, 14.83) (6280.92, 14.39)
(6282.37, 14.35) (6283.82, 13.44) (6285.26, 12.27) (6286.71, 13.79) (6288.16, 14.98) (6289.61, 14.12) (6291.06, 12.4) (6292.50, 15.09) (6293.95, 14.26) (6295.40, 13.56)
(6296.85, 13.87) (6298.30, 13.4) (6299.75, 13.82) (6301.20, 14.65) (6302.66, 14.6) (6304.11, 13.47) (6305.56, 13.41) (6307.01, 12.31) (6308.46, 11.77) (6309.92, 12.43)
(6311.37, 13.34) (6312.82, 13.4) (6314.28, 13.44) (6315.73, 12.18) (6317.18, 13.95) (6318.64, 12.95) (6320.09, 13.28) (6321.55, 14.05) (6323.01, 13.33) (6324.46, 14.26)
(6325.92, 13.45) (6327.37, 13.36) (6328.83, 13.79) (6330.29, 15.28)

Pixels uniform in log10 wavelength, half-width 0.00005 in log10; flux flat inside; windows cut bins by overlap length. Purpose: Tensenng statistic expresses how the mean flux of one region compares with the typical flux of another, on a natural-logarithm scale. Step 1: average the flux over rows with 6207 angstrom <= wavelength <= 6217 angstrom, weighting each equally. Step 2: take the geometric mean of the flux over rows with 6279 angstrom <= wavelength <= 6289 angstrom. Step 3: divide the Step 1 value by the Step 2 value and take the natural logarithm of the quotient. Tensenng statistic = 0.02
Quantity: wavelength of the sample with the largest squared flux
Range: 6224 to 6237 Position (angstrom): 6227.64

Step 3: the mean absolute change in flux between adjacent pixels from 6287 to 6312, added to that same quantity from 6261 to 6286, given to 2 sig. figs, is 1.7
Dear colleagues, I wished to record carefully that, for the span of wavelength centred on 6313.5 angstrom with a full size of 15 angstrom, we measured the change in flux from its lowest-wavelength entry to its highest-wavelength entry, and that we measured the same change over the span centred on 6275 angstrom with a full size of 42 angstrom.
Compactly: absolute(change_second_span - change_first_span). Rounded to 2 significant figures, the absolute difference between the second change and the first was 1.7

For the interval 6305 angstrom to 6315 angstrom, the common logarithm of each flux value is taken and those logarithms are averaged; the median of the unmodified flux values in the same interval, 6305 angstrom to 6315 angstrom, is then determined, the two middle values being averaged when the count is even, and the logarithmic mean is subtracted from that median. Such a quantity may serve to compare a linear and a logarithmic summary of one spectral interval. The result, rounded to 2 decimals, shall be 12.23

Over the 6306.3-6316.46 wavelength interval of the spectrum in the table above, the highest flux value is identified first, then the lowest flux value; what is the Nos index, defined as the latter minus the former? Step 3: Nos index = -1.7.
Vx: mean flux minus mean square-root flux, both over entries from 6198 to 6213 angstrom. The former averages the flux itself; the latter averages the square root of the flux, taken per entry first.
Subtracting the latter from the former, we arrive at 10.5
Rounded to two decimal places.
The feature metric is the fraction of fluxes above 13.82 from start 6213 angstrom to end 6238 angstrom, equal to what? 0.72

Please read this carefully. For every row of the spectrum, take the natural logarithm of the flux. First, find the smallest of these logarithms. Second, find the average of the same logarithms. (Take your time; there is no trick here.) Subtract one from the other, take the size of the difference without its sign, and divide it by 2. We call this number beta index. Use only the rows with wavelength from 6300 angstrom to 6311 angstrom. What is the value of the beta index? 0.06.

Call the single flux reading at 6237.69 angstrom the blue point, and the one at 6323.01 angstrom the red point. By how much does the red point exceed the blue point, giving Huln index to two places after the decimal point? -0.45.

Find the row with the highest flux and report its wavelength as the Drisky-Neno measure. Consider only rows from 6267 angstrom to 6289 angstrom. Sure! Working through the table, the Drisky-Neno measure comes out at 6276.59 angstrom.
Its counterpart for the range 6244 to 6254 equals 6247.75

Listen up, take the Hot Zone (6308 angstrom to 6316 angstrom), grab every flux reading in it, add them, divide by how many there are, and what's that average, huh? 12.8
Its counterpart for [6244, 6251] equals 14.4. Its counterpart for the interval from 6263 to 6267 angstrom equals 13.9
